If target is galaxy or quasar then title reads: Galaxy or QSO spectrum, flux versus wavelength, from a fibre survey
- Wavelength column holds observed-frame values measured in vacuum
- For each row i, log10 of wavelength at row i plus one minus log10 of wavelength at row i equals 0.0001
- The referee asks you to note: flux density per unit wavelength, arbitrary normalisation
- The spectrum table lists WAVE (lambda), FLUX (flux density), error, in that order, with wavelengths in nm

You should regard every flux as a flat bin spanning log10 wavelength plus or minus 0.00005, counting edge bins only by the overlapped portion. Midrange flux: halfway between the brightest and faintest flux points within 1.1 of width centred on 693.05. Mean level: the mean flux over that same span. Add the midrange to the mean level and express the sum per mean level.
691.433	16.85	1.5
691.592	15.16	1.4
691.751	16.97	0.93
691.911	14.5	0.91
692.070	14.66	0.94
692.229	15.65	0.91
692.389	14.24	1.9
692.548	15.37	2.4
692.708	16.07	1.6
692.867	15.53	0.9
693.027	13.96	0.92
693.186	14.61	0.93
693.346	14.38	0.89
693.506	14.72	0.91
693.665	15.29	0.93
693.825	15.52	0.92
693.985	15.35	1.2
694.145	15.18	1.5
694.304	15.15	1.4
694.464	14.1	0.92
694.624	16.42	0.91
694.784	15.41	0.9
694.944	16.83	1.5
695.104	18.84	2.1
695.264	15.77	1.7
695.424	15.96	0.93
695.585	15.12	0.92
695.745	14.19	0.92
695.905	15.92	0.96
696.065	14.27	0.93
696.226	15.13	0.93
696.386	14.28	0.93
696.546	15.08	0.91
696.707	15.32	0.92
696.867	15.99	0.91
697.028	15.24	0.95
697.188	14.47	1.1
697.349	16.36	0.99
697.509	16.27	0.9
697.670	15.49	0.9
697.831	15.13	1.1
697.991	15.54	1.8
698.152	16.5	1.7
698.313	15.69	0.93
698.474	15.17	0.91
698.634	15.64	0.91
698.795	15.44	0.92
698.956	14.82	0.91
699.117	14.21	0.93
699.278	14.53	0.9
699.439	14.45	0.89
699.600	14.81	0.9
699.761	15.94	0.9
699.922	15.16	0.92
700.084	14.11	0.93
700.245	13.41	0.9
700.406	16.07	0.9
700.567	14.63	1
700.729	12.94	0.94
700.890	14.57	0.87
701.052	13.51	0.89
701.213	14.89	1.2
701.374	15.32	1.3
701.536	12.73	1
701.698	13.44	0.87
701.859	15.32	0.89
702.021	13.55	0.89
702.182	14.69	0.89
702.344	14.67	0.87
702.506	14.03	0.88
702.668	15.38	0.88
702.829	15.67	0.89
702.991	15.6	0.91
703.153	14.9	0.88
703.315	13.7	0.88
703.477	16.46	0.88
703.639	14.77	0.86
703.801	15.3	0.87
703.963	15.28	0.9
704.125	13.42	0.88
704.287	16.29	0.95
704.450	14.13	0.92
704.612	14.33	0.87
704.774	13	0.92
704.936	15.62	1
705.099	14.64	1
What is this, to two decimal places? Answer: 2.00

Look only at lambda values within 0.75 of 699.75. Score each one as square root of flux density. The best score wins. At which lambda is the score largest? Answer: 700.406 nm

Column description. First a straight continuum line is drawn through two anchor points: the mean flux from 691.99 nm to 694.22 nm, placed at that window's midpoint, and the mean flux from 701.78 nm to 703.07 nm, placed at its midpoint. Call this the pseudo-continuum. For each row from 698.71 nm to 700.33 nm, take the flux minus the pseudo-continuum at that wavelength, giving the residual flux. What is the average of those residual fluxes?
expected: -0.2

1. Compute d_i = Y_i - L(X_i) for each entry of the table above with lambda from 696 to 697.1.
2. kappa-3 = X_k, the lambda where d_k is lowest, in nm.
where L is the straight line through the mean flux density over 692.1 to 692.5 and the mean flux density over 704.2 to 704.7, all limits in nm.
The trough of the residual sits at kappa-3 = 696.065 nm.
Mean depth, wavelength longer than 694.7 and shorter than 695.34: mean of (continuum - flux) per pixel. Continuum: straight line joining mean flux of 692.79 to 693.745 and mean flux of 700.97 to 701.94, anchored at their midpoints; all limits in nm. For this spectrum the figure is -2.1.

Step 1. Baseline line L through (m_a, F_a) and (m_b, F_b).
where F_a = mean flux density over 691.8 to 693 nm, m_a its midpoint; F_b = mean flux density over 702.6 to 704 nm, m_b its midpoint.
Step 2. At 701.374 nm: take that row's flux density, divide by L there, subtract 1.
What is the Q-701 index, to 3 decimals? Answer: 0.007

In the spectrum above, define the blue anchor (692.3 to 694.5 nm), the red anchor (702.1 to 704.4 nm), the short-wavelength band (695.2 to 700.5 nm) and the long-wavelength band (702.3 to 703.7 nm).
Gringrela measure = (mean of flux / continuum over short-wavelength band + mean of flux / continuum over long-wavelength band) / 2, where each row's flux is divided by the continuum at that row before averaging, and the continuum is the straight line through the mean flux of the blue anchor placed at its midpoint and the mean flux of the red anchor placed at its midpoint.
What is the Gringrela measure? 1.01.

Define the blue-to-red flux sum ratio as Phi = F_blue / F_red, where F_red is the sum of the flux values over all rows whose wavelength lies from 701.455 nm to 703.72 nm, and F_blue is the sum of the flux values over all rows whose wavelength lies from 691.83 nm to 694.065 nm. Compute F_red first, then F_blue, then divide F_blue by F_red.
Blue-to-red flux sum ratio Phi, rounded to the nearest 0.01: 1.02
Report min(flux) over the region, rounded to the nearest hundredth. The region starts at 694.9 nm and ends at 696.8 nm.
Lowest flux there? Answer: 14.19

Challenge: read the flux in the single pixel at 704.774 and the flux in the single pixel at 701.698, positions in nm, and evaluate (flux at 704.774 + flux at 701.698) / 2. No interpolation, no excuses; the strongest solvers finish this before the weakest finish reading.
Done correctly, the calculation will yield 13.2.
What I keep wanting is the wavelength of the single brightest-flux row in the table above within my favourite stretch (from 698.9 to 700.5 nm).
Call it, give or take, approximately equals 700.406 nm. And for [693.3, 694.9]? 694.624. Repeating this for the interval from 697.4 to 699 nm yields 698.152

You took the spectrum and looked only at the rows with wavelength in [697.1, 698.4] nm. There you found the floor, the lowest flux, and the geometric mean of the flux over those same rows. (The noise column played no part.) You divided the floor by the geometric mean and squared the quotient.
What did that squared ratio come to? 0.85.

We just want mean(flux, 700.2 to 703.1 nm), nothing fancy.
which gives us 14.5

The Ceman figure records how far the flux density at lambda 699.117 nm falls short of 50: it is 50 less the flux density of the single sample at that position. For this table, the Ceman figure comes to 35.8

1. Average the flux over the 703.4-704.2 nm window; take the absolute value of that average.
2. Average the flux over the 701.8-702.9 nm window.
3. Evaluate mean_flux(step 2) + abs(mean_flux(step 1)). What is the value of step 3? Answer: 29.80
